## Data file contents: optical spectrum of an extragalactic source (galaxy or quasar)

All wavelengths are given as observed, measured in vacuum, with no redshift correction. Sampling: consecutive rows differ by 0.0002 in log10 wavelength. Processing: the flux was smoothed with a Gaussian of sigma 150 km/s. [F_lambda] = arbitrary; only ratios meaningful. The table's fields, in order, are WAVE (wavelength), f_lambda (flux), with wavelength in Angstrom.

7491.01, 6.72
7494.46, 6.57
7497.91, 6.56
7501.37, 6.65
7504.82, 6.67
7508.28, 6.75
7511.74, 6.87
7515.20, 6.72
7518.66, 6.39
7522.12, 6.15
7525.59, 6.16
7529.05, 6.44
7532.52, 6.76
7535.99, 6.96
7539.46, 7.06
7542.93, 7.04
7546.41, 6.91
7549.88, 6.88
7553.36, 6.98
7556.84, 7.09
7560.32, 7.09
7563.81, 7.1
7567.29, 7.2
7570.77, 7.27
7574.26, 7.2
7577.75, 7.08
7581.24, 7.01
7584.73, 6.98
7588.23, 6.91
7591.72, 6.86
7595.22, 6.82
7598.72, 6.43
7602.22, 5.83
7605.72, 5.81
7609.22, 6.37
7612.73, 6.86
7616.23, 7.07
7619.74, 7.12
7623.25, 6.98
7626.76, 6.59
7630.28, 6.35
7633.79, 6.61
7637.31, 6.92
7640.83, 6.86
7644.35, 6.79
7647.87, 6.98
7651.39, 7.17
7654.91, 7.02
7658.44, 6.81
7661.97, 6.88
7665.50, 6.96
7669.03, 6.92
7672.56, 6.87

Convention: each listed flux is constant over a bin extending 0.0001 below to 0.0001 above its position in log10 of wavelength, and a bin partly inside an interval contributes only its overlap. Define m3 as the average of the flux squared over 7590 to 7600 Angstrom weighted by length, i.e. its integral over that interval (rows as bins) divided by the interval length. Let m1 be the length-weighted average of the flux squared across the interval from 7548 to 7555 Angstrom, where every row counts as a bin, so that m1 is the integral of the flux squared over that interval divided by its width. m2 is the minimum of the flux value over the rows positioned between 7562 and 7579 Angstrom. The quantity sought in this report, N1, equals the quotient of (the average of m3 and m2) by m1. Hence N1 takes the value 0.54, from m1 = 48.0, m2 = 7.08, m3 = 45.1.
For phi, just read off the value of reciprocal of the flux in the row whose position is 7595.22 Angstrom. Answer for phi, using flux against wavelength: 0.147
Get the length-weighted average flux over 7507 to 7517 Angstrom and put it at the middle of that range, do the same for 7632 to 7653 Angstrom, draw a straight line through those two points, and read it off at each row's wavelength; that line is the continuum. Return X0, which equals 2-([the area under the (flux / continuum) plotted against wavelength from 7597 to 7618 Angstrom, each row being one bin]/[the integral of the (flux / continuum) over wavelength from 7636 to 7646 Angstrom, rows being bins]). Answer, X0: 0.03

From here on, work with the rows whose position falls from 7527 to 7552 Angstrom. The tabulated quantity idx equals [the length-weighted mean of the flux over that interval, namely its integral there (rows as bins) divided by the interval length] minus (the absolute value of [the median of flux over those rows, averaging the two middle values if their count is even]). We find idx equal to -0.05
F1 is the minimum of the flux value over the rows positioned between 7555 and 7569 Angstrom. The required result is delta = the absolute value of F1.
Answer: 7.1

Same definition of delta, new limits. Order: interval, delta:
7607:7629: 6.4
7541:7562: 6.9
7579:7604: 5.8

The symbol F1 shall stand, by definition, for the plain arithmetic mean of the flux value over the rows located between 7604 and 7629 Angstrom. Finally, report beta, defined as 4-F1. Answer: -2.7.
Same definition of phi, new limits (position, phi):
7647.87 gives 0.143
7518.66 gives 0.156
